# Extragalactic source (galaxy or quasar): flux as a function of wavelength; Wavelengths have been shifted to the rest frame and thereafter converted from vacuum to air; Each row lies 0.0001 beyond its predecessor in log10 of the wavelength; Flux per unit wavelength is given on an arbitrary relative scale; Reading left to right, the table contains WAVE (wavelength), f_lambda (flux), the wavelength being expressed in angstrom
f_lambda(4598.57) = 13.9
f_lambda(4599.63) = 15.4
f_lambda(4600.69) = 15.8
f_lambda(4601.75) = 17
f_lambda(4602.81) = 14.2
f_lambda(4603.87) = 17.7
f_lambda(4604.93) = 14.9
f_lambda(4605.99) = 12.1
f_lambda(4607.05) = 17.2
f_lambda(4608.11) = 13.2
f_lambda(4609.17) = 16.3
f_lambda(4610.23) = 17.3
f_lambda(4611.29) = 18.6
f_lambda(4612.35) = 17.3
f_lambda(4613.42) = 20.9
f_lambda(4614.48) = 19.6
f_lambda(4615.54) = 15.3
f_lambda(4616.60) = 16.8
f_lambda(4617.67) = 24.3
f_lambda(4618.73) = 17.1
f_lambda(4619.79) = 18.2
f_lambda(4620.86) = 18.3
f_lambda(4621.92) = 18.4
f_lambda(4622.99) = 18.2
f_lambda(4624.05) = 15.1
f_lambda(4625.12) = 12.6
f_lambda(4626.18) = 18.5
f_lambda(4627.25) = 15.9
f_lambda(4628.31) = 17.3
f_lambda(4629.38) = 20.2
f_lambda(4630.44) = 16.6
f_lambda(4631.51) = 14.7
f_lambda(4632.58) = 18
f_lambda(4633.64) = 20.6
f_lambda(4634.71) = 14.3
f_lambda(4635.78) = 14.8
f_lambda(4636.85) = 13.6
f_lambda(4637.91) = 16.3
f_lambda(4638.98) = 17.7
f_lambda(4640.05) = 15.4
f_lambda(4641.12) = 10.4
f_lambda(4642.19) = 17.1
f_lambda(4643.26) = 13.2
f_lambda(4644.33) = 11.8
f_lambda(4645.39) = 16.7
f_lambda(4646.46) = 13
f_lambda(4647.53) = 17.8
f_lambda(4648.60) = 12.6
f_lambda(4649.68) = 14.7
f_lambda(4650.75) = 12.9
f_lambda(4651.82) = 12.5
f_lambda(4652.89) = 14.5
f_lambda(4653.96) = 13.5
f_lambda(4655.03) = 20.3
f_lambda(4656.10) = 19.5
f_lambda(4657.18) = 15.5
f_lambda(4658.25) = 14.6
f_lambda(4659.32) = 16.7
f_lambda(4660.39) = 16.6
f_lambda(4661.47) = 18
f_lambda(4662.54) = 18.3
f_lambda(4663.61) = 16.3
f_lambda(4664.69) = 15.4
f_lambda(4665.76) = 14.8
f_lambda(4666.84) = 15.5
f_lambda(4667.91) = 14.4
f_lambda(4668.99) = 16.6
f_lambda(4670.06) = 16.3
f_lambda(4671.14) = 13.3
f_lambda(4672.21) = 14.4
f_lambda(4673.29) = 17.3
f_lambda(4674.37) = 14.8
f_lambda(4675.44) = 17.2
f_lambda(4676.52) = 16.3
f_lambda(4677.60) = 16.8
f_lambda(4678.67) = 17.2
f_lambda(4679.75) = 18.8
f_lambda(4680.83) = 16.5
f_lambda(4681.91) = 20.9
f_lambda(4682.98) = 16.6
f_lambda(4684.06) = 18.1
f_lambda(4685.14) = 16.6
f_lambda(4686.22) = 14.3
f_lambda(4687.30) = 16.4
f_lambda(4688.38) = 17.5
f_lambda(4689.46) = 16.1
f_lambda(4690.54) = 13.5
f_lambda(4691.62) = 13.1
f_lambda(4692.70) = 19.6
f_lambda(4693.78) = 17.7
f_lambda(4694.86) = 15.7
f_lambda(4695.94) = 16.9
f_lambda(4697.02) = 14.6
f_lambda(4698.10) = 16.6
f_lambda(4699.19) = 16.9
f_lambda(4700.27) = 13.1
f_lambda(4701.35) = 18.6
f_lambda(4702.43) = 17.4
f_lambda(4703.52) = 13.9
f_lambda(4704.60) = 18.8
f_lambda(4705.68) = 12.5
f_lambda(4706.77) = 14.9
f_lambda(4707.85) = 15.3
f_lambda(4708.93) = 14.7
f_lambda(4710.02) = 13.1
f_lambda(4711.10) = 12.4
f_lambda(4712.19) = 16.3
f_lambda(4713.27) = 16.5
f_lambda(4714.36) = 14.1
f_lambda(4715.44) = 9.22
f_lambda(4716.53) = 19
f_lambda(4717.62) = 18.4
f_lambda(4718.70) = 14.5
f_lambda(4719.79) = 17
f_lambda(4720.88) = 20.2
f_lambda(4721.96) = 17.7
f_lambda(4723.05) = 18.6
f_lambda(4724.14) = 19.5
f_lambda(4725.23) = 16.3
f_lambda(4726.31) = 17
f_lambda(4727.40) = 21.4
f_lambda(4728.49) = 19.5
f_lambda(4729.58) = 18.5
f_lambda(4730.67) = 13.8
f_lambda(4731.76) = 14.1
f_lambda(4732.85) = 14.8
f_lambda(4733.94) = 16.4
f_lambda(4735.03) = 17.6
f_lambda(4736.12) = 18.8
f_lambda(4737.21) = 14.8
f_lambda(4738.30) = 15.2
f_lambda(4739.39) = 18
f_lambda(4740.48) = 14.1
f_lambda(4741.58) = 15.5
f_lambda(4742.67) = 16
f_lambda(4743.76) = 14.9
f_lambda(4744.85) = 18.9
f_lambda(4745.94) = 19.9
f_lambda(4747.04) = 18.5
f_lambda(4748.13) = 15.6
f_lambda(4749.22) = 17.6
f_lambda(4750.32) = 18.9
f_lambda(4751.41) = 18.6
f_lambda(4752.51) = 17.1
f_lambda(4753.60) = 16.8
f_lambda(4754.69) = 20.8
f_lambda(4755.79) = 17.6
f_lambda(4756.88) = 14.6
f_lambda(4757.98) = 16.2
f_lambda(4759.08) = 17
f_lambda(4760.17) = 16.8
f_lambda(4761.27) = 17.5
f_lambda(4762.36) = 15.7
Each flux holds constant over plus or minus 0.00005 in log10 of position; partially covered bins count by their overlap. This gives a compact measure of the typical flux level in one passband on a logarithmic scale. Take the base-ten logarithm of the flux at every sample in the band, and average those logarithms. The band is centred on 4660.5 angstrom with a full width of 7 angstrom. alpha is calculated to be 1.22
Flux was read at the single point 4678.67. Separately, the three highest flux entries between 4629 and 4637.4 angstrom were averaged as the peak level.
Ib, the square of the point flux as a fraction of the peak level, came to 0.77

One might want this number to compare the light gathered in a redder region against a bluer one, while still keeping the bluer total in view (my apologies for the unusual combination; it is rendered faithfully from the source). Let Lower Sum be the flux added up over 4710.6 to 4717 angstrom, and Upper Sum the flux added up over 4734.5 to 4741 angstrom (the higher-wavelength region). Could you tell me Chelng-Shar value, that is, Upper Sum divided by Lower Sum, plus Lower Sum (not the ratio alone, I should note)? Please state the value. 89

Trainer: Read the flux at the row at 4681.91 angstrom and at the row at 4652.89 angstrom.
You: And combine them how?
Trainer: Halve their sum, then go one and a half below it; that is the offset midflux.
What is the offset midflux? 16.2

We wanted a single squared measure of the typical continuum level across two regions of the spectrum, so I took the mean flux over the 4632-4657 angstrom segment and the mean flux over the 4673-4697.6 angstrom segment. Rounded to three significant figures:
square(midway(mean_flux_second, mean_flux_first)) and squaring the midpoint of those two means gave 254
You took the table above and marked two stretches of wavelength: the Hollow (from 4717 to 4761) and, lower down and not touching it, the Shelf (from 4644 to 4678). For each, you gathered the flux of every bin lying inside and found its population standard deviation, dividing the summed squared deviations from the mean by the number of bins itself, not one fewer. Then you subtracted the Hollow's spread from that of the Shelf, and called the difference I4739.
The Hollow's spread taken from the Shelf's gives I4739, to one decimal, 0.1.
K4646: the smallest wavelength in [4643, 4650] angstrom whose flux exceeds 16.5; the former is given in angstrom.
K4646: 4645.39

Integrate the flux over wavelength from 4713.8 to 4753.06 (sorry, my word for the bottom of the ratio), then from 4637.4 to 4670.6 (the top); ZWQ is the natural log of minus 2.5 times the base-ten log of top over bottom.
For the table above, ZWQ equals -1.3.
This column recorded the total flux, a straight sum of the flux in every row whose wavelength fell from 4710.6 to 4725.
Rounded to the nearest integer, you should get 213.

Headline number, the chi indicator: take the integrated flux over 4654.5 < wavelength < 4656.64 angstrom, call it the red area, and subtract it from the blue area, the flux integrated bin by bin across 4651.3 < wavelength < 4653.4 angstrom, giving -14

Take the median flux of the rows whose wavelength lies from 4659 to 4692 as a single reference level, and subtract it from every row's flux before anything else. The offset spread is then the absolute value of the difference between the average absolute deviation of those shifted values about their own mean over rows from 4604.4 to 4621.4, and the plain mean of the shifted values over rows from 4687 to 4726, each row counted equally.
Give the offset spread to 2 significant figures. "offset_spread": 2.5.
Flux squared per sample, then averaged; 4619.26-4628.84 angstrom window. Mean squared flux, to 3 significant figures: 291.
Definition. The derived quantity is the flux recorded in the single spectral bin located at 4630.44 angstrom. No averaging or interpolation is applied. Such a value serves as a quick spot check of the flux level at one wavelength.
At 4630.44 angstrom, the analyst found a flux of 16.6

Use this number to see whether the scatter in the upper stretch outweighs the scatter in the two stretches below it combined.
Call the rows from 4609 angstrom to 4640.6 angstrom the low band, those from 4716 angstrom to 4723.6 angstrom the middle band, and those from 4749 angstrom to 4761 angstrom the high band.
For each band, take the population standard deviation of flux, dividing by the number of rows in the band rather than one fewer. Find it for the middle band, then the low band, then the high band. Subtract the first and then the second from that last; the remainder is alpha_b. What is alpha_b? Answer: -2.53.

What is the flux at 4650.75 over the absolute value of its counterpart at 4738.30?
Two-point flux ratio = 0.85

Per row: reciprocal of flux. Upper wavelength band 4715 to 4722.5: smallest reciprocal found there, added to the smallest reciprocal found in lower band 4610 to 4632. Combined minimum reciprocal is 0.091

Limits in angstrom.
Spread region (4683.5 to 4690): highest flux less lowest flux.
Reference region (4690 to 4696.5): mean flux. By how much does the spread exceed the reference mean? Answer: -12.3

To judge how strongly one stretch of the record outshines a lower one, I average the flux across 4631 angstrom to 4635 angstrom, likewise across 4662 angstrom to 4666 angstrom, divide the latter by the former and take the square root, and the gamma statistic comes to 0.98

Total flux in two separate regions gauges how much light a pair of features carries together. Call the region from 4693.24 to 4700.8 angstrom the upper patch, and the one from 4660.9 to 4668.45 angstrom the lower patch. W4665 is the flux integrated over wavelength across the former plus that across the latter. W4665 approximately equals 242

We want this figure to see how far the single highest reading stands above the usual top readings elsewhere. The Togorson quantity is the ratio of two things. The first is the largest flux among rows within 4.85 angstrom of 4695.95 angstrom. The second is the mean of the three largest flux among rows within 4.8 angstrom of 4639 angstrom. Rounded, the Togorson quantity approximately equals 1.15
